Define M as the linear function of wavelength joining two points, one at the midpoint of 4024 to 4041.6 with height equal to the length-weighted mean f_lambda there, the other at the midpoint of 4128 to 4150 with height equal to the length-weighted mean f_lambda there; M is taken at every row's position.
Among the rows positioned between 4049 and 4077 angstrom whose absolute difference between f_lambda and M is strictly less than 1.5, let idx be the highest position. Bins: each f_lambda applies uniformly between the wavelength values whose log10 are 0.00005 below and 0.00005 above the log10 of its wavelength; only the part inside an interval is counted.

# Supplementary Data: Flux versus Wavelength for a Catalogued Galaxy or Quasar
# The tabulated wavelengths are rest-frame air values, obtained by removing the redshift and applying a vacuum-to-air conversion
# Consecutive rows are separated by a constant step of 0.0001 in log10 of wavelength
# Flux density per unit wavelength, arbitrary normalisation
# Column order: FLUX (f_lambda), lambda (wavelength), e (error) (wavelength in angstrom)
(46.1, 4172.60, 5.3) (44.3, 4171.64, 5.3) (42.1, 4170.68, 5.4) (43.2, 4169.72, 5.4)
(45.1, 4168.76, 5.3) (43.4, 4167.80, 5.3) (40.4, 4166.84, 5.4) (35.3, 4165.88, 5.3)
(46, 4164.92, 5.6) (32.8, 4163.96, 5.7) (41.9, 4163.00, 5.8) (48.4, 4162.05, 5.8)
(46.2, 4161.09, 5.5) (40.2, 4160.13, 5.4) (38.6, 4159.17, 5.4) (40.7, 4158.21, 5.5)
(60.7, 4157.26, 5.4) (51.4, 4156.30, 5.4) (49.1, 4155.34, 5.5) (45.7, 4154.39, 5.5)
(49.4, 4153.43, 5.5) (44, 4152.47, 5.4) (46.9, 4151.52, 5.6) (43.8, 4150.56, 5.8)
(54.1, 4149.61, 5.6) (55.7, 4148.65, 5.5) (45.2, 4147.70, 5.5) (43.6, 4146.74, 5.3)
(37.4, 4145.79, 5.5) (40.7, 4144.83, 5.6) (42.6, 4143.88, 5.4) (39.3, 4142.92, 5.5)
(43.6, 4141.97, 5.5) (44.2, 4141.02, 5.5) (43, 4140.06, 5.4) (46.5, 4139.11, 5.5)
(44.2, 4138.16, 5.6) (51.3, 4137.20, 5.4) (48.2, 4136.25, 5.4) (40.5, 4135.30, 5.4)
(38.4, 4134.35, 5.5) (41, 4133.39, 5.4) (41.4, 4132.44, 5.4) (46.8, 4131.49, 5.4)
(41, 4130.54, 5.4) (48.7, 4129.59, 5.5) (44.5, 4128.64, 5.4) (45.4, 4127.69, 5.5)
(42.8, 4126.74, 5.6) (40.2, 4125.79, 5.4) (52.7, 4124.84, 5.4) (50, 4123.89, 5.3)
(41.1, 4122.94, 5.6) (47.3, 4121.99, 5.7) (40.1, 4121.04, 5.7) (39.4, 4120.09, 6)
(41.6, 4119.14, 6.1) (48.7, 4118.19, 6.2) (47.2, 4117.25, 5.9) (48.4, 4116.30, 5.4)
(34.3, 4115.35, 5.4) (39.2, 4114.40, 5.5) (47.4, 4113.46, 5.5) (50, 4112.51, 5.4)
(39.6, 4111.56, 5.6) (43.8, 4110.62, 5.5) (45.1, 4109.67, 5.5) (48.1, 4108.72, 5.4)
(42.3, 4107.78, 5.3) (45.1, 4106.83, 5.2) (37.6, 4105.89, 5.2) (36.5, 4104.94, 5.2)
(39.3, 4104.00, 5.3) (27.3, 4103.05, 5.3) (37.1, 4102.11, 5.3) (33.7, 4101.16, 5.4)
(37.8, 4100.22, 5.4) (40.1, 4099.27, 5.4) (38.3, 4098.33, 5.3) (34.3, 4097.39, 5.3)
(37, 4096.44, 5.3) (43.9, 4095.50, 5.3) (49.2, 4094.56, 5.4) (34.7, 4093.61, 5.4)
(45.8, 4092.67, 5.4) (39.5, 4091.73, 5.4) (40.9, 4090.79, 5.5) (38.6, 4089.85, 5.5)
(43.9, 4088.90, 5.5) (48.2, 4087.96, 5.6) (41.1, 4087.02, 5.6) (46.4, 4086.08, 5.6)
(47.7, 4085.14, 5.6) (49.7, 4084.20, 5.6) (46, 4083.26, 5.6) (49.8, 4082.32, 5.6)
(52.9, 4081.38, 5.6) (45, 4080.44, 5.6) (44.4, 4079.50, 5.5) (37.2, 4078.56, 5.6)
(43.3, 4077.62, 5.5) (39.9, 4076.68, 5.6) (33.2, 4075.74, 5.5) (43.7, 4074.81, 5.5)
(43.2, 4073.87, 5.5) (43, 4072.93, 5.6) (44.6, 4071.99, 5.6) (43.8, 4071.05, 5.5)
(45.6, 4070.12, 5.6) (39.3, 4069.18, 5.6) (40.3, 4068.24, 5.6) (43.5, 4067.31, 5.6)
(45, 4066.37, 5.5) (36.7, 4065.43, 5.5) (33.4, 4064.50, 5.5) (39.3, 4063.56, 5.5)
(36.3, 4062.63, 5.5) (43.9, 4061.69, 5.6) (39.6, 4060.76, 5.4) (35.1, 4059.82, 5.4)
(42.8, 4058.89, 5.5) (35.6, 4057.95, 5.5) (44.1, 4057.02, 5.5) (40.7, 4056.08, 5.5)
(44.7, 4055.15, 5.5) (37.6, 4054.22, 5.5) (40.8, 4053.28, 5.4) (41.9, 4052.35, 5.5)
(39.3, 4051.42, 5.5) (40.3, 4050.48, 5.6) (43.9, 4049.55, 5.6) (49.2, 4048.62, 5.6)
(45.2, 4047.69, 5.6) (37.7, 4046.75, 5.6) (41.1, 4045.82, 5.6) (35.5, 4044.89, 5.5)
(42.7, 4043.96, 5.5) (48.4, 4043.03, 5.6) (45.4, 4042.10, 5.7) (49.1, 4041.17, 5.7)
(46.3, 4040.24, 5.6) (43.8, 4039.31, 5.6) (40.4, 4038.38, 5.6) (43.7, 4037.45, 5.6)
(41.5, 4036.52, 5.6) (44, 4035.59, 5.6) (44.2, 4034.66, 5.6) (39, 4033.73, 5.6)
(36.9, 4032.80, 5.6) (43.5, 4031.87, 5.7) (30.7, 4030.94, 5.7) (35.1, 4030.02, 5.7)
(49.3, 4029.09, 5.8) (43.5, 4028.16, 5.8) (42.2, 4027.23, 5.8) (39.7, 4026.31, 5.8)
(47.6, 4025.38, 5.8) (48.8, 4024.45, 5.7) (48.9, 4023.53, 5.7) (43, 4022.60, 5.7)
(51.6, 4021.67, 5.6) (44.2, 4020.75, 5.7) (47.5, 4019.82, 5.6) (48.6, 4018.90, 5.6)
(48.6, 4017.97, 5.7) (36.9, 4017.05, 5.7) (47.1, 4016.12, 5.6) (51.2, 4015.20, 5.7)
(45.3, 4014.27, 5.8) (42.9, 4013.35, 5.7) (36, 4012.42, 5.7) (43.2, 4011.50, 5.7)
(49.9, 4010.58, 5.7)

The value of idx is 4074.81 angstrom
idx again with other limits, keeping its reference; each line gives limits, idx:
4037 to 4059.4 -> 4058.89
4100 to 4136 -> 4128.64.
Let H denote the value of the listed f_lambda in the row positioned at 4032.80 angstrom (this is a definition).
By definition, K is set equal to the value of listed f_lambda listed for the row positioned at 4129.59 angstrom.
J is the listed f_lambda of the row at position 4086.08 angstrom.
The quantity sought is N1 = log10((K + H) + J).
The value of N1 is 2.12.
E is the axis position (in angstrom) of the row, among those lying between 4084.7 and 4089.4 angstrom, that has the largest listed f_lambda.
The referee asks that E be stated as 4087.96 angstrom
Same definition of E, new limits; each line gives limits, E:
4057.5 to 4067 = 4066.37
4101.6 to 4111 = 4108.72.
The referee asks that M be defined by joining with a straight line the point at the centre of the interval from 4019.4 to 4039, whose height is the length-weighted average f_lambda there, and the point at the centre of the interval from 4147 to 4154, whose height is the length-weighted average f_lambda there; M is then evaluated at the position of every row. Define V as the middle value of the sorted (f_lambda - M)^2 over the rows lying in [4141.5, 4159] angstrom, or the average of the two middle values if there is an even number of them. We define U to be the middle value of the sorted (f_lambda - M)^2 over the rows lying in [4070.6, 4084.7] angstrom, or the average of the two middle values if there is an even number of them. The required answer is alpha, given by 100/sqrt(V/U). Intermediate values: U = 3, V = 20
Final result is 41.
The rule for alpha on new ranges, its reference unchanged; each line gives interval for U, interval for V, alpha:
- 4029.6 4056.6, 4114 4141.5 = 70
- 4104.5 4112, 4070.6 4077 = 196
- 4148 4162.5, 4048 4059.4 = 126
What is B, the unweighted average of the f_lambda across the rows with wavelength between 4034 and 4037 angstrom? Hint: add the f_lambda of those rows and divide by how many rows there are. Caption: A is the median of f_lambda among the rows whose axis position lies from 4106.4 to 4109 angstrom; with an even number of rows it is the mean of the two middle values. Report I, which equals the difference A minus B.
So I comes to 2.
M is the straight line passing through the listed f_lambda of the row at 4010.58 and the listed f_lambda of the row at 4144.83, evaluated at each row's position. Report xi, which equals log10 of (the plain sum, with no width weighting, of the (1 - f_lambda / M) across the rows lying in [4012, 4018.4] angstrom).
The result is -0.10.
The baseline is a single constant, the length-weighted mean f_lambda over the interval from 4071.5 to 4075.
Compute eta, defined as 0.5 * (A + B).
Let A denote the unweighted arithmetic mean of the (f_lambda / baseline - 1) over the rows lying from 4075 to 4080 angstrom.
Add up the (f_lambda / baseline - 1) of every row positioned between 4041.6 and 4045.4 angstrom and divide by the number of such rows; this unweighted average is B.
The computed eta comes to -0.051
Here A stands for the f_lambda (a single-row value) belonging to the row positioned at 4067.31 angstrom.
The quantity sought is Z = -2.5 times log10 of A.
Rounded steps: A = 43.5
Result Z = -4.10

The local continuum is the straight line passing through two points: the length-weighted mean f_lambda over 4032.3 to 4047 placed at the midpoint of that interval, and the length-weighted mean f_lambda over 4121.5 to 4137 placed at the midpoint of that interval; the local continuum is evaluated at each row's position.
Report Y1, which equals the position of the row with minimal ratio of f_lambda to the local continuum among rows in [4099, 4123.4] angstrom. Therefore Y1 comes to 4103.05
